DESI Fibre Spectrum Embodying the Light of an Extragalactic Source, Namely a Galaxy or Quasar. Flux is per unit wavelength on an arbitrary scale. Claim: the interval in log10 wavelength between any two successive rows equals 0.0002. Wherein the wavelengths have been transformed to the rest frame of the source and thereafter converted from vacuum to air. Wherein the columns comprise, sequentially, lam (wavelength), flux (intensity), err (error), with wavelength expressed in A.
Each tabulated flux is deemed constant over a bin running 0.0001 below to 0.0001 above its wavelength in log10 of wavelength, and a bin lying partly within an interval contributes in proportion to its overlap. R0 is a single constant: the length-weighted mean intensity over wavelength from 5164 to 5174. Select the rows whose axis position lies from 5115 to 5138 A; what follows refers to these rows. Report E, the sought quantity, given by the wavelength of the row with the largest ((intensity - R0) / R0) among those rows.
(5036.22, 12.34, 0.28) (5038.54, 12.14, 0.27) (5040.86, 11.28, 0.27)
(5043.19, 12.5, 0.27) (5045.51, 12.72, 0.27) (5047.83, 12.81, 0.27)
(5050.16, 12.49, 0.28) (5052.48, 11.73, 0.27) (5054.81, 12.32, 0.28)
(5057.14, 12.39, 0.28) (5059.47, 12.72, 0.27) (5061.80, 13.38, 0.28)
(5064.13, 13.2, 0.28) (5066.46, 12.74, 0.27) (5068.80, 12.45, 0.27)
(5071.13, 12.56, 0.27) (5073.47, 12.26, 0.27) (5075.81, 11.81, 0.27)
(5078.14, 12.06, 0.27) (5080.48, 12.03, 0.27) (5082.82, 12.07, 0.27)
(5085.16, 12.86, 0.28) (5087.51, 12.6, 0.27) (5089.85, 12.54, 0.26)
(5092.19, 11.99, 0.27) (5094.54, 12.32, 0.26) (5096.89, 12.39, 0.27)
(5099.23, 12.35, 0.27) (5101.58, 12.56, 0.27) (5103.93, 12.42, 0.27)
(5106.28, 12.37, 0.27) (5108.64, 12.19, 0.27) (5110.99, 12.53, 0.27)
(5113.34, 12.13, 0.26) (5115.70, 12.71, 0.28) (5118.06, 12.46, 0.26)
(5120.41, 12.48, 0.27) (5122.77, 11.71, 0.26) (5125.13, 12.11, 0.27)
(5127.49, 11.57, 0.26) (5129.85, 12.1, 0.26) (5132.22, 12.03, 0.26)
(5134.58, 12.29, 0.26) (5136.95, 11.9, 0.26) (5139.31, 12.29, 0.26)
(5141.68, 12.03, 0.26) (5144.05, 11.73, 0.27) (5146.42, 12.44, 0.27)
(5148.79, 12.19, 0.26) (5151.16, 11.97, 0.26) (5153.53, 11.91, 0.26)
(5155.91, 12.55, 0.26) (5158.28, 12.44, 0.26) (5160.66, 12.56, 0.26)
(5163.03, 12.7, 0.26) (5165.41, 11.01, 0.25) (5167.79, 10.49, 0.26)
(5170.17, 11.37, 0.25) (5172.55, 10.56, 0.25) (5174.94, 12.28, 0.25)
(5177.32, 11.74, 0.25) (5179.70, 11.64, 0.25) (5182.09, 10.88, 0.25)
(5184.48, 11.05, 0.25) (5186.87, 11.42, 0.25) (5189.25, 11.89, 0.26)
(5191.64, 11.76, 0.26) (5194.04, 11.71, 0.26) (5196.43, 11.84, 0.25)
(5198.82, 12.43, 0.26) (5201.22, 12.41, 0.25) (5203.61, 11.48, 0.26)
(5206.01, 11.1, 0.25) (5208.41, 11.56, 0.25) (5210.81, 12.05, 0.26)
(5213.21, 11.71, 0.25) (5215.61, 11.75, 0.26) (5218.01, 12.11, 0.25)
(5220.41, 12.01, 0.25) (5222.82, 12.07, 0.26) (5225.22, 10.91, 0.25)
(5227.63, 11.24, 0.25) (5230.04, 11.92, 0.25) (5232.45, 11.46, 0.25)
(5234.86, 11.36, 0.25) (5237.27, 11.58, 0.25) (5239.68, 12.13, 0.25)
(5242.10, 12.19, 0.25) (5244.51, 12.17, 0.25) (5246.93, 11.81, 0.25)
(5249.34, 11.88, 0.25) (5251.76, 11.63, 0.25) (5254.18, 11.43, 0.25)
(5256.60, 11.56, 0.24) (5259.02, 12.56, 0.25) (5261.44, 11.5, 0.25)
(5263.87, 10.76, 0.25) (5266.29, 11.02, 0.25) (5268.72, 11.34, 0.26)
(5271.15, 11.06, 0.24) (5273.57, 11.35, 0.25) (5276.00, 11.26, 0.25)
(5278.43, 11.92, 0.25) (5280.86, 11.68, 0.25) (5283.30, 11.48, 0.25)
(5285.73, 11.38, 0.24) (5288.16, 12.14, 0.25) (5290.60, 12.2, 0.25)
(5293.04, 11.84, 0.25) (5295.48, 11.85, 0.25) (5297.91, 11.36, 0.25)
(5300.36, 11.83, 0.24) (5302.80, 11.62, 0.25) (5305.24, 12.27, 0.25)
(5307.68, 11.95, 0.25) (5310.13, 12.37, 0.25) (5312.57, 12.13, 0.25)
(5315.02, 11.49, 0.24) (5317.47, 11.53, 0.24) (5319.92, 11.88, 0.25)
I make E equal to 5115.70 A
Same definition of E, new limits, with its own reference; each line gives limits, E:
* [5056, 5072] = 5061.80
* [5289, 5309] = 5305.24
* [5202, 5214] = 5210.81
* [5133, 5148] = 5146.42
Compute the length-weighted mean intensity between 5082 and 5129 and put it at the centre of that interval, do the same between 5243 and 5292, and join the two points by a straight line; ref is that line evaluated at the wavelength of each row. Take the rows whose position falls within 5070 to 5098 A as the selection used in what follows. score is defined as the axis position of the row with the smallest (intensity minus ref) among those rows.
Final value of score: 5075.81 A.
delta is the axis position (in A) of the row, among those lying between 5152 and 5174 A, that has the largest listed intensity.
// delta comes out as 5163.03 A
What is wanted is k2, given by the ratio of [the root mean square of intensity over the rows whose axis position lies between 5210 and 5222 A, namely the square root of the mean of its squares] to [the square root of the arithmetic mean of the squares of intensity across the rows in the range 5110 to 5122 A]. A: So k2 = 0.96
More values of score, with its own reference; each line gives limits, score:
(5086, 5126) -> 5122.77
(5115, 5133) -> 5127.49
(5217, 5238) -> 5225.22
